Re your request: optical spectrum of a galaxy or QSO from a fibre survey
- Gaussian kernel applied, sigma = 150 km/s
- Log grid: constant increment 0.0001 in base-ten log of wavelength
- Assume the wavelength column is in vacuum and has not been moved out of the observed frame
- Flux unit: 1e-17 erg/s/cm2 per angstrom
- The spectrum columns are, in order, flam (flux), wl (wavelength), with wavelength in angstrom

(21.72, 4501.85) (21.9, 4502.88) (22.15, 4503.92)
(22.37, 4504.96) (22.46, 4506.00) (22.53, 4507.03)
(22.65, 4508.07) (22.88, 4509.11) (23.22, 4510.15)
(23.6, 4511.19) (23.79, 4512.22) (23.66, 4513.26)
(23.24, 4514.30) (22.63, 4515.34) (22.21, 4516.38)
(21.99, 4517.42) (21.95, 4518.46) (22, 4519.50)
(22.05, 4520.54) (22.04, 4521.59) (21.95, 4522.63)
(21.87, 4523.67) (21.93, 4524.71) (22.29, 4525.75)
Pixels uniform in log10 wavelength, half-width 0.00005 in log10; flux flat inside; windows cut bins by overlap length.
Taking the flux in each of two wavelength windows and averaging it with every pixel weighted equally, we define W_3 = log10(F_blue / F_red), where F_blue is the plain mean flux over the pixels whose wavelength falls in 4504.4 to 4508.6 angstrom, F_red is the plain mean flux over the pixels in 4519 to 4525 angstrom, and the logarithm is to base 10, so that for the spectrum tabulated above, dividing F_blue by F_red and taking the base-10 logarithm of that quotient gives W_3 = 0.010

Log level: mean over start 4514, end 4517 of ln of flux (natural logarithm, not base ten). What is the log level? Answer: 3.12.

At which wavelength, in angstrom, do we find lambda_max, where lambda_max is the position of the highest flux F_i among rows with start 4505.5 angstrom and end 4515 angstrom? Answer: 4512.22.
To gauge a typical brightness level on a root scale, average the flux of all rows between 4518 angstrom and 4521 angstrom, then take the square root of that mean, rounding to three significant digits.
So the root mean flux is 4.69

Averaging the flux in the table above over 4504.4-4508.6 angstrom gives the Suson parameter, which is 22.5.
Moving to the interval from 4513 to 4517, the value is 22.9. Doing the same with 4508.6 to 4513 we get 23.4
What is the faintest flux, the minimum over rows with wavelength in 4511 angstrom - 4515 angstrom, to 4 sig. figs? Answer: 23.24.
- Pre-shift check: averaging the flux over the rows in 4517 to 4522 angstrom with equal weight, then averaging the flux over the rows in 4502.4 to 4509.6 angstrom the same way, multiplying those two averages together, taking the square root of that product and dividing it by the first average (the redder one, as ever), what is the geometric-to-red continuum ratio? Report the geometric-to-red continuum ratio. 1.01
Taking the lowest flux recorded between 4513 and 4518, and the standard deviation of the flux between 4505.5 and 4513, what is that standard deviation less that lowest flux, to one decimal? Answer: -21.5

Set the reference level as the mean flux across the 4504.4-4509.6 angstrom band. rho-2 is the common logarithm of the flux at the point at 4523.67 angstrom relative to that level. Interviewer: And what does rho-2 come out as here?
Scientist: -0.014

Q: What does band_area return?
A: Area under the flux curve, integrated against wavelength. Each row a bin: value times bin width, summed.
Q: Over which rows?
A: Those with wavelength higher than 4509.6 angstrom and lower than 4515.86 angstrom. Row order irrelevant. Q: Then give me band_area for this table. 146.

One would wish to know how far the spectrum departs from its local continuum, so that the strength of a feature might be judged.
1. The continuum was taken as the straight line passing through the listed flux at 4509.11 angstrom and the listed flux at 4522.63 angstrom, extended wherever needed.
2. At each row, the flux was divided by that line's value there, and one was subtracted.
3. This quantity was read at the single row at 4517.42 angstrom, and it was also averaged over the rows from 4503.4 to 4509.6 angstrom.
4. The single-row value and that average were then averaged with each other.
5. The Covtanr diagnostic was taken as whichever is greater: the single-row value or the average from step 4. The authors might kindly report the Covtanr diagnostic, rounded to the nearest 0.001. -0.014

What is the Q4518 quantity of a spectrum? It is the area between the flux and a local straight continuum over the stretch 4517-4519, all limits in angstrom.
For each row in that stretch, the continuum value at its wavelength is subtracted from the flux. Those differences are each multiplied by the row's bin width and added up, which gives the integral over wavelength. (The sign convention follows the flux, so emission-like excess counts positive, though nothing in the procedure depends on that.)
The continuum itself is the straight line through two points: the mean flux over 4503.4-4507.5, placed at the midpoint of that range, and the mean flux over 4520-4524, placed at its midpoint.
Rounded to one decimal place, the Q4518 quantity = -0.2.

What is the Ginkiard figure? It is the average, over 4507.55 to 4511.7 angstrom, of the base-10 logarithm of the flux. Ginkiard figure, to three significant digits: 1.36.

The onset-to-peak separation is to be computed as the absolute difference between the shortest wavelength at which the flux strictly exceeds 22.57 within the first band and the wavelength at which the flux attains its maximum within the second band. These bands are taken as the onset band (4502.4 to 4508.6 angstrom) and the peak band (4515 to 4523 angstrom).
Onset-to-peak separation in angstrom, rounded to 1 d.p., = 7.3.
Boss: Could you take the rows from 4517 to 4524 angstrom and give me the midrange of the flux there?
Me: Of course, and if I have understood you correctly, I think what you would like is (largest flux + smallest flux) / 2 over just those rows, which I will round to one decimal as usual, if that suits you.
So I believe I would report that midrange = 22.0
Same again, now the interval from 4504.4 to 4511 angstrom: 22.8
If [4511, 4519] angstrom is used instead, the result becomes 22.9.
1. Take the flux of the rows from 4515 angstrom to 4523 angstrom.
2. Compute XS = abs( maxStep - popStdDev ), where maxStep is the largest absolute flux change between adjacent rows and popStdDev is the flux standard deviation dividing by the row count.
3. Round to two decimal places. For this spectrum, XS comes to 0.21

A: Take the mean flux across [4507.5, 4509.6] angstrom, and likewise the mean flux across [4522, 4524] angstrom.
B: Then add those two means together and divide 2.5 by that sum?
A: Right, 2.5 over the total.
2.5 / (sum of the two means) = 0.0560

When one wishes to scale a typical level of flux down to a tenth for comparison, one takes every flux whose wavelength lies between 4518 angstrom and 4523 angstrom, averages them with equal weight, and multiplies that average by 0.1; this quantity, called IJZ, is 2.20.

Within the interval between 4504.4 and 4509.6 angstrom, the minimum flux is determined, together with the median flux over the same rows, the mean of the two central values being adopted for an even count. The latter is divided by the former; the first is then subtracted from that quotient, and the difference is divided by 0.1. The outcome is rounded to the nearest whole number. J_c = -214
